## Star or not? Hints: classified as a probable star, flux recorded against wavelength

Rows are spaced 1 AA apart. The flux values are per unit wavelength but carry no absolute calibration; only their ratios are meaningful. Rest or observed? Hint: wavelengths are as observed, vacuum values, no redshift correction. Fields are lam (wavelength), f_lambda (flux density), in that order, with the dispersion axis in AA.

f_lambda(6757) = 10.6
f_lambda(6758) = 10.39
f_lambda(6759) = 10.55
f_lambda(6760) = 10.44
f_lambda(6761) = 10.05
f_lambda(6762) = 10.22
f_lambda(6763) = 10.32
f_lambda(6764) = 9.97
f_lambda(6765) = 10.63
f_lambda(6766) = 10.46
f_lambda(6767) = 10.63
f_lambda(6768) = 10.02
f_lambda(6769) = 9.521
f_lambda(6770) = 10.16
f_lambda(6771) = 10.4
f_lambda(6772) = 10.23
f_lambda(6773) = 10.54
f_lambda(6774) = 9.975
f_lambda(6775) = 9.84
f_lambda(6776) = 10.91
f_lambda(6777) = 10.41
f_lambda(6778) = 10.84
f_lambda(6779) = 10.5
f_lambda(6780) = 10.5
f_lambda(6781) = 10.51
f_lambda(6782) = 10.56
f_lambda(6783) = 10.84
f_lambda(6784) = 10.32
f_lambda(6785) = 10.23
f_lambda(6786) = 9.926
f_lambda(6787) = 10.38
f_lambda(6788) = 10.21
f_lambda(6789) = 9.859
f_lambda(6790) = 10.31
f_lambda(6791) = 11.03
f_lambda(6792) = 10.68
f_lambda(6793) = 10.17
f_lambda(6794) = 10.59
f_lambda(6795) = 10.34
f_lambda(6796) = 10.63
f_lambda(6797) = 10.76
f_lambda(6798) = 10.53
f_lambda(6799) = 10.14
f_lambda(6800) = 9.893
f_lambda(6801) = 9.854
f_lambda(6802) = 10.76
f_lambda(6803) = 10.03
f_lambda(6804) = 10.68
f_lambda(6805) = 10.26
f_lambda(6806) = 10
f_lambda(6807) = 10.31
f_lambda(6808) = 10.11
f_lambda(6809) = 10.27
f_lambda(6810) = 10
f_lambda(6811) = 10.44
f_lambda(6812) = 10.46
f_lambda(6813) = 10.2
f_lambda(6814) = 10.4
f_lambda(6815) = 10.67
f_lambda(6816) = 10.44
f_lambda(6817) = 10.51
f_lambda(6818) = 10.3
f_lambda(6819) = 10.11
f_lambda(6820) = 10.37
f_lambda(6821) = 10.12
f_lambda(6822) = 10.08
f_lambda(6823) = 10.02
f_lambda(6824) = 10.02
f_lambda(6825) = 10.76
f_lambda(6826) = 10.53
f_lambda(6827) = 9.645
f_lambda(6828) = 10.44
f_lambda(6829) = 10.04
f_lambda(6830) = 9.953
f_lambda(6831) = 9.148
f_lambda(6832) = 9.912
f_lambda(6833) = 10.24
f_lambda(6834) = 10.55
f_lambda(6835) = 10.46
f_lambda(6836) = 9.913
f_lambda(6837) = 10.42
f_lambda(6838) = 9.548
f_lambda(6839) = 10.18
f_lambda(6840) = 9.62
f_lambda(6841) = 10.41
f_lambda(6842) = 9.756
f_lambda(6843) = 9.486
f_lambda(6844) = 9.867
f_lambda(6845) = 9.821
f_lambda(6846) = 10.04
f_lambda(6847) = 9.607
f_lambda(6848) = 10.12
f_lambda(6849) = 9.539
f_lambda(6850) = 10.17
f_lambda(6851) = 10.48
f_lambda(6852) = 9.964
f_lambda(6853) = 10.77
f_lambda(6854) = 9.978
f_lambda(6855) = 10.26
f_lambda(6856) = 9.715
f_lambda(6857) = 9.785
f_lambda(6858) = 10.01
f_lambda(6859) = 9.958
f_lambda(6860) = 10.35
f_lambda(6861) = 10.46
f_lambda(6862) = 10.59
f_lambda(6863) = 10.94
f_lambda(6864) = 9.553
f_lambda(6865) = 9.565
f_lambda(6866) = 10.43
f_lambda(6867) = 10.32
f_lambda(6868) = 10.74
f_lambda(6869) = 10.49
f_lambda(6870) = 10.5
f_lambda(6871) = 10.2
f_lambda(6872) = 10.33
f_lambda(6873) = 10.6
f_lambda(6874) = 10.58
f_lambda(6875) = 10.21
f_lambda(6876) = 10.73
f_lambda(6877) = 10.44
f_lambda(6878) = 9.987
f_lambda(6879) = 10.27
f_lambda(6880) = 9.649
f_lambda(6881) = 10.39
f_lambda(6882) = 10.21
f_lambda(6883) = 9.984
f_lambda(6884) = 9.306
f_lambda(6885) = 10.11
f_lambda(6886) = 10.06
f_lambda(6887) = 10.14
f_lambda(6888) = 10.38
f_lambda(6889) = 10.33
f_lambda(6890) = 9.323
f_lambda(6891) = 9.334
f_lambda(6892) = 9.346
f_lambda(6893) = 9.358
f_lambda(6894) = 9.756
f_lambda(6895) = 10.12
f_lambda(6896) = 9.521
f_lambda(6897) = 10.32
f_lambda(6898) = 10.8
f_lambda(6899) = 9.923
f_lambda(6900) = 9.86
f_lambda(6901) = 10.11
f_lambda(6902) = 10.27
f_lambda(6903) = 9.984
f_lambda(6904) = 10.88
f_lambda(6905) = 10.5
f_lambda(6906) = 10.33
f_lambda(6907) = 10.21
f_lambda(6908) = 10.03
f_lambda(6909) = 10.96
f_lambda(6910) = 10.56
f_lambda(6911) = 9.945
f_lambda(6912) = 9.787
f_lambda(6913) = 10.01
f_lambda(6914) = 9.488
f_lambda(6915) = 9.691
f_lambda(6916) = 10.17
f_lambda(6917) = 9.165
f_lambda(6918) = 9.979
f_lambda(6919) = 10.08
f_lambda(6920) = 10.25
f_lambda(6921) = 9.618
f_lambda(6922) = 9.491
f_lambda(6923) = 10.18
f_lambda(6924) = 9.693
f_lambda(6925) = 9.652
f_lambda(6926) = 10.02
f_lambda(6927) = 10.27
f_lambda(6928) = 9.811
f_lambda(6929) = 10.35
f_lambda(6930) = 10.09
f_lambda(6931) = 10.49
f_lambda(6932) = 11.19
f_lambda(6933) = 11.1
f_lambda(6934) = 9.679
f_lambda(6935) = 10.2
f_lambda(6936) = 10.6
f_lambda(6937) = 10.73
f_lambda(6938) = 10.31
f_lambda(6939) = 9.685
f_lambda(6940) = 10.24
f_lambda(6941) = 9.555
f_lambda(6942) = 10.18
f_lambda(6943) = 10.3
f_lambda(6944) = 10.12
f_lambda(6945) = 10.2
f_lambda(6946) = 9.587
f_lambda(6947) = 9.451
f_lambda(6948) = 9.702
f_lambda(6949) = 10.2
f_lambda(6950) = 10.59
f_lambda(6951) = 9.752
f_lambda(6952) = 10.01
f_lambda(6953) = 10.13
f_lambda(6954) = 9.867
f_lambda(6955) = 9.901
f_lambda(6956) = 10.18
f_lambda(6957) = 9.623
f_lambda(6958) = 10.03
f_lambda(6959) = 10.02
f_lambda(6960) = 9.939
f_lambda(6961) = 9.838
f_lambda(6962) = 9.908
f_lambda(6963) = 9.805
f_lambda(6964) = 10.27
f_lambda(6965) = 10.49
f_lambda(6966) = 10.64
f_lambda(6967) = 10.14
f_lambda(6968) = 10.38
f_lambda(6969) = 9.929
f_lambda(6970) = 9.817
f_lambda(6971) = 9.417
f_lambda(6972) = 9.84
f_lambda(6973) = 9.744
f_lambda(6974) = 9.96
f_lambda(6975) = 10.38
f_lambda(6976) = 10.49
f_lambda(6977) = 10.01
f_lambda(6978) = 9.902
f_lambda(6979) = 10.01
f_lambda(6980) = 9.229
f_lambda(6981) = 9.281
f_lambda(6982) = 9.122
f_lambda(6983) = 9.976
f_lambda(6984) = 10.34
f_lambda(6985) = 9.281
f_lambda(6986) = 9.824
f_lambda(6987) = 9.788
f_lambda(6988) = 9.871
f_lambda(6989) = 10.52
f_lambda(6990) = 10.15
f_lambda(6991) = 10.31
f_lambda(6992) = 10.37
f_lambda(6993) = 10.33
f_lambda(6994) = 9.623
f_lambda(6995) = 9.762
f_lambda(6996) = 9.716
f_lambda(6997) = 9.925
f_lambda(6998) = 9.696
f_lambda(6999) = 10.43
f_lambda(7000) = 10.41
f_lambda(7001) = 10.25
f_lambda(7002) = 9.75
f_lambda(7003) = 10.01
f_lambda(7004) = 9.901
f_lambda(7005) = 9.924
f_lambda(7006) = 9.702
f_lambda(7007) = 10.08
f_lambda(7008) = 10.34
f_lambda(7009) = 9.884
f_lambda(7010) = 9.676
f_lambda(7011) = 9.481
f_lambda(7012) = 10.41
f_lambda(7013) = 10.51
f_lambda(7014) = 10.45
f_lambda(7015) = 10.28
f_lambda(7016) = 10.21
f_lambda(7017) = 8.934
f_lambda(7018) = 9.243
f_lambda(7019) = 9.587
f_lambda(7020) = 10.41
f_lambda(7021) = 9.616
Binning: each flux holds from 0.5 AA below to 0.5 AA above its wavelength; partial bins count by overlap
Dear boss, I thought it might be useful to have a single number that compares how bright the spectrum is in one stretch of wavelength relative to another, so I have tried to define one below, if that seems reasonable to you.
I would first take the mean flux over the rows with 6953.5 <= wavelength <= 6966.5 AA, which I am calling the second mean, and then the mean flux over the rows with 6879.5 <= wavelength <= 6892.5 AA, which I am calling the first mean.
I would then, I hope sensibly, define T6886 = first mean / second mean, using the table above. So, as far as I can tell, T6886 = 0.99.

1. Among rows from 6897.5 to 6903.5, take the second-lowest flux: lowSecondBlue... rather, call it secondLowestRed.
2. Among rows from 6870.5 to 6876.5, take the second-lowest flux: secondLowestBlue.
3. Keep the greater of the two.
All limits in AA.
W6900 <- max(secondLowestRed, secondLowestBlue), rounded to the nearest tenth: 10.2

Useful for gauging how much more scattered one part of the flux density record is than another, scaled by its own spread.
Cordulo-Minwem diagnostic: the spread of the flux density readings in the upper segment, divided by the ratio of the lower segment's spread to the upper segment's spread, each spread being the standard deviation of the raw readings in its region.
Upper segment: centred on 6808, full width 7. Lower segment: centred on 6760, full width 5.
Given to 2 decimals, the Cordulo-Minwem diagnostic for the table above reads 0.14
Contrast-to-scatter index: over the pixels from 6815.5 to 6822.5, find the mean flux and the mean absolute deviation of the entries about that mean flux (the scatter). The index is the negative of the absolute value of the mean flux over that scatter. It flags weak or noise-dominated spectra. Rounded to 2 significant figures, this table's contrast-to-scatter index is -70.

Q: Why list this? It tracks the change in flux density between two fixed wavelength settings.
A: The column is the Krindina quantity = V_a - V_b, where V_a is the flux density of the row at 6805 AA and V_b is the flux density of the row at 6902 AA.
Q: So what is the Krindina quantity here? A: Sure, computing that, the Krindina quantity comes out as 0.0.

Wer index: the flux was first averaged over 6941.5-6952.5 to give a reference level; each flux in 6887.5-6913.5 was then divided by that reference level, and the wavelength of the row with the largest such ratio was 6909 AA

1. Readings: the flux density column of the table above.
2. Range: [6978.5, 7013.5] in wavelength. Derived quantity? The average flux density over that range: 9.9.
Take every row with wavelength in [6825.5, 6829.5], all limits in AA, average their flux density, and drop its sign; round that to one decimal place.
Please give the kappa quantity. 10.2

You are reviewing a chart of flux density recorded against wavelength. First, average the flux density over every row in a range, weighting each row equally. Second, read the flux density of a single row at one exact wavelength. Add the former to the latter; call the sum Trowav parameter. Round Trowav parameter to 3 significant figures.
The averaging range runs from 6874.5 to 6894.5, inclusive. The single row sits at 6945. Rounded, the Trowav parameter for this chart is 20.2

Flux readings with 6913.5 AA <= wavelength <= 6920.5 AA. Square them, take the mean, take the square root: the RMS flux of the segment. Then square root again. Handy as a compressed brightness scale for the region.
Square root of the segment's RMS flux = 3.14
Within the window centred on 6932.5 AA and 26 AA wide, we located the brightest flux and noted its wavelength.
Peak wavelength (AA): 6932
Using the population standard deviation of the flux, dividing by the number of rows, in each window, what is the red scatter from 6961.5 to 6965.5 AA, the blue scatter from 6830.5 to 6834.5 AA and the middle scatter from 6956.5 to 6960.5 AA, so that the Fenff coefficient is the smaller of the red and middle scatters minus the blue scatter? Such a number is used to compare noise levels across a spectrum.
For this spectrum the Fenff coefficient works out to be -0.356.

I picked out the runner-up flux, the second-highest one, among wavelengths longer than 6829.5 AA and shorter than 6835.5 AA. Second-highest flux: 10.46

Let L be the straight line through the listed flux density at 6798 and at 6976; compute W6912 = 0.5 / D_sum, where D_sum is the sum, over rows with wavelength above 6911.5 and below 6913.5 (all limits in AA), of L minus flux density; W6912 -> 0.41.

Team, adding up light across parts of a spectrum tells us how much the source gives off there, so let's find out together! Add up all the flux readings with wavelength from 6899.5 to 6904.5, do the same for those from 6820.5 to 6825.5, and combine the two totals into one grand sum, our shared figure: 102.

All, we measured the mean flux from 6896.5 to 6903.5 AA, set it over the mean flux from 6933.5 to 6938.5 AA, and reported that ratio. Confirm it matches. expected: 0.99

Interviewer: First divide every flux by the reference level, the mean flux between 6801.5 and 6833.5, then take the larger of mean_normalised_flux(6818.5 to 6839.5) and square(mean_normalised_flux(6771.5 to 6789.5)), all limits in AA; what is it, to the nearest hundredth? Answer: 1.03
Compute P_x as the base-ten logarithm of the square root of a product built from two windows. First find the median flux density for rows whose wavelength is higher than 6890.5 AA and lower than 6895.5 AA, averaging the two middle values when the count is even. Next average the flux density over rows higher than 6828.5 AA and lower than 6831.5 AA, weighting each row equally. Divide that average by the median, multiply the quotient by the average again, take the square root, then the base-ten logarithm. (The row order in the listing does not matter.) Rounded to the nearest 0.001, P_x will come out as 0.502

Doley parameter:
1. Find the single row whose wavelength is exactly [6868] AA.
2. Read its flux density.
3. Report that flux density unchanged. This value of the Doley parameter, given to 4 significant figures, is 10.74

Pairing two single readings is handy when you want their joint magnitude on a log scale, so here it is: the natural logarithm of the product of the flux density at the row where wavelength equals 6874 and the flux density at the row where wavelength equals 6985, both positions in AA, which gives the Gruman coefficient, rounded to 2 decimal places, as 4.59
